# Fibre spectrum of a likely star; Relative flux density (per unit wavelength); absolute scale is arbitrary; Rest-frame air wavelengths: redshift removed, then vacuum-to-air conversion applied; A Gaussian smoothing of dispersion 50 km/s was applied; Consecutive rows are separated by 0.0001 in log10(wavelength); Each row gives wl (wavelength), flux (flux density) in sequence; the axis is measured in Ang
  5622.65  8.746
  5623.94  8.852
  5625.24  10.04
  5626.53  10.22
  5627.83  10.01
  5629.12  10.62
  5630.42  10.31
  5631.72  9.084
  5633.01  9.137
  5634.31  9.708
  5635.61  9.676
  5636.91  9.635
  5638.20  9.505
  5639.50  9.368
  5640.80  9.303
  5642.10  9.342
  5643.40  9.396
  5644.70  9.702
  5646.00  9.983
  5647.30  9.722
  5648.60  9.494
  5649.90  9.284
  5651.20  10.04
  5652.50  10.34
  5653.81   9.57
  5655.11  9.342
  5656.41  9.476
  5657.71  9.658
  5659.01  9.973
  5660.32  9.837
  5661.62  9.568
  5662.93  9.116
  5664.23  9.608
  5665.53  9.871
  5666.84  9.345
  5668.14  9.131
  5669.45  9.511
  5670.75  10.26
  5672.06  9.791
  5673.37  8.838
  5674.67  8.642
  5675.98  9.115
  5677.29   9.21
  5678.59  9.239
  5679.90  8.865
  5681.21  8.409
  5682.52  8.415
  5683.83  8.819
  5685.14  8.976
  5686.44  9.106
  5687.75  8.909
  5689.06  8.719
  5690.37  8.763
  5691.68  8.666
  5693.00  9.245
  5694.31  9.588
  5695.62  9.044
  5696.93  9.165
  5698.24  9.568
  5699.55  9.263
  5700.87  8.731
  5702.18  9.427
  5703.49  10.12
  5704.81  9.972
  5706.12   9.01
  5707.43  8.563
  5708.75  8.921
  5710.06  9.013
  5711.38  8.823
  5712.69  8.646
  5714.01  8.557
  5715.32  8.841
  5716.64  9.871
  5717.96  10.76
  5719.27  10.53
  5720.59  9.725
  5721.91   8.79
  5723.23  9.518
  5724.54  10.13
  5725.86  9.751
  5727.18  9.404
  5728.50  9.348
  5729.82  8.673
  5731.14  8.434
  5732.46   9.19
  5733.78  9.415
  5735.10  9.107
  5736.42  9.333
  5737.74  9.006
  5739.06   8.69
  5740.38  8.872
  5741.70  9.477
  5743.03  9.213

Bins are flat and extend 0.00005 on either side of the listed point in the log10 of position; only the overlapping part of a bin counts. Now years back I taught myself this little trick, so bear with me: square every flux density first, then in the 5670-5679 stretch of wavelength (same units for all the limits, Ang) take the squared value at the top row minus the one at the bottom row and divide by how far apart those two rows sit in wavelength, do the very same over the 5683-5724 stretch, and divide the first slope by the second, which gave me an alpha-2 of -7.8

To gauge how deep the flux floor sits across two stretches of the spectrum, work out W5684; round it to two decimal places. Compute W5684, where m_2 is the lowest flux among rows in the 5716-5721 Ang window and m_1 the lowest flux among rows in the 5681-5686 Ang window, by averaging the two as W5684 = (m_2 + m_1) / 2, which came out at 9.07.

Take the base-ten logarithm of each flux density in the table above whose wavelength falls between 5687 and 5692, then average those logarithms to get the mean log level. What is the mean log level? 0.943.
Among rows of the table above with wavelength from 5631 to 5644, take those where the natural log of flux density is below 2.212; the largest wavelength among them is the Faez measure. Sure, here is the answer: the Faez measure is 5631.72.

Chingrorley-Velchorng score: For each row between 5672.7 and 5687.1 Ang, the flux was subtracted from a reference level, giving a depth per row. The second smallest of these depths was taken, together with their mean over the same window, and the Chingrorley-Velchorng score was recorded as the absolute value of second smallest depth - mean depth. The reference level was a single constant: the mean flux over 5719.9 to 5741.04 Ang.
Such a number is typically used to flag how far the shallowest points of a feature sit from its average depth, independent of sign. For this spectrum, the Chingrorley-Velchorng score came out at 0.33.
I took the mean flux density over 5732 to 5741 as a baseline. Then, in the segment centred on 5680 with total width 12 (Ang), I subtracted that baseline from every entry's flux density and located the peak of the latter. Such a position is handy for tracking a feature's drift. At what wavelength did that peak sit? 5678.59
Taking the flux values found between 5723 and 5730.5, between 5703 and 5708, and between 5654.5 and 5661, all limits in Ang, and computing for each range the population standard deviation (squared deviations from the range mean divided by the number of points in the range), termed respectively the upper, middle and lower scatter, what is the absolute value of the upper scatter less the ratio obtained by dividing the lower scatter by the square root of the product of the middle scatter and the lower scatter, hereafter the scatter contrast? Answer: 0.15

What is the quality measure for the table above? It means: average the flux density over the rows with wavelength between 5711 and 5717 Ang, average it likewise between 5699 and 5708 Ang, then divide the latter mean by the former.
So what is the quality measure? 1.04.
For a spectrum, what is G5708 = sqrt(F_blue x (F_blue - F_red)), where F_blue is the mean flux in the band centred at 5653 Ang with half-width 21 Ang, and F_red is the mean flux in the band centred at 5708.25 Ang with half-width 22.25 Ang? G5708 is 1.7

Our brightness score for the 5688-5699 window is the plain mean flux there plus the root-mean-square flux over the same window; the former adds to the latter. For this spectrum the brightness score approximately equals 18.2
